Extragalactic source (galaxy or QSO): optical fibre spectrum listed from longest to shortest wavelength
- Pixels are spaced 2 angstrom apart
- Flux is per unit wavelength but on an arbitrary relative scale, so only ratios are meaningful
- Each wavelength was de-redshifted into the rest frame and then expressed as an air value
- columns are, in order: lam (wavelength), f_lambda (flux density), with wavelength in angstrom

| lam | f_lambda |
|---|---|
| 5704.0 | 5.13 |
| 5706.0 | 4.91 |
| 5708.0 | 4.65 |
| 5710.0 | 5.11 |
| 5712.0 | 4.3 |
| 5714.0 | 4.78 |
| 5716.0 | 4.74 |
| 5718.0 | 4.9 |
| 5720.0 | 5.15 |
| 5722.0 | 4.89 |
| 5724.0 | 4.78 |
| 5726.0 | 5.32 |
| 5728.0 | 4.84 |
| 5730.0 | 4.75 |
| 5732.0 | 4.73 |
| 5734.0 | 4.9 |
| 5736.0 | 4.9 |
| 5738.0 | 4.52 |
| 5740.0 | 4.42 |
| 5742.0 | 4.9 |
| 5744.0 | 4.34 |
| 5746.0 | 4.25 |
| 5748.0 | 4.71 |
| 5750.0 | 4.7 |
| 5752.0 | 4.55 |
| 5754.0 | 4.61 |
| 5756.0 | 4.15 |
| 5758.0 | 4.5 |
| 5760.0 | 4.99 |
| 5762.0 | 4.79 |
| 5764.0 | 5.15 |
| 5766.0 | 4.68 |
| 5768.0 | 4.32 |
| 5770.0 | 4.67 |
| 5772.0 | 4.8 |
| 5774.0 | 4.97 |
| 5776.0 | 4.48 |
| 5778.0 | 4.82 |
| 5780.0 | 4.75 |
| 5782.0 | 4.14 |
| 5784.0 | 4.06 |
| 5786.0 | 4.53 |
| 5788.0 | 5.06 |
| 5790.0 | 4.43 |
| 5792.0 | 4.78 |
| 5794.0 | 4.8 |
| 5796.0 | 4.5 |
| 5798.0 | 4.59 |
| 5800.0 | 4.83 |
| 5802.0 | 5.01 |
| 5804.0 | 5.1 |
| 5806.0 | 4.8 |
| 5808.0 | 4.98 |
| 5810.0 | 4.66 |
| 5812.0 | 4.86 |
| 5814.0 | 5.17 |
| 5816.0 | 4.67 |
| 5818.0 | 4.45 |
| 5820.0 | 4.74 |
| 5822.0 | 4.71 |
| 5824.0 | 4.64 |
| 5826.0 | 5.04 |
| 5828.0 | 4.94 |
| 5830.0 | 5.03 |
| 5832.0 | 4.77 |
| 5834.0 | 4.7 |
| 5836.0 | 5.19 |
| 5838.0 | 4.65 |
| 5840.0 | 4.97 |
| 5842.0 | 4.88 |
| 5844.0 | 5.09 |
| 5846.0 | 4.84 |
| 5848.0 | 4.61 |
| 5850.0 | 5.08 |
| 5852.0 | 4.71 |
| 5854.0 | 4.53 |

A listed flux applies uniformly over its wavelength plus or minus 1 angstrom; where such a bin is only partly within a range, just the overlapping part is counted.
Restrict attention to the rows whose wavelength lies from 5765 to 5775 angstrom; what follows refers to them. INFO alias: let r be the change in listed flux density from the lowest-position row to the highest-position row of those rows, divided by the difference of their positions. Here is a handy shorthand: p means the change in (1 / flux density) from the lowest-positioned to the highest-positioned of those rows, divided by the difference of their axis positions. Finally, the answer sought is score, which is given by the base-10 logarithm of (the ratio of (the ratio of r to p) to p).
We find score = 4.2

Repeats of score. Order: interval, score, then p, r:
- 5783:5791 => 3.7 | -0.0034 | 0.062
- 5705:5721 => 4.6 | -0.0007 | 0.017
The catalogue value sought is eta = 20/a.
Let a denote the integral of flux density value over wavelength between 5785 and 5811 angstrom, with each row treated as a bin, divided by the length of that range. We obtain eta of 4.19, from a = 4.77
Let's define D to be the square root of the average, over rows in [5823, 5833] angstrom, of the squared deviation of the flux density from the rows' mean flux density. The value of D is 0.16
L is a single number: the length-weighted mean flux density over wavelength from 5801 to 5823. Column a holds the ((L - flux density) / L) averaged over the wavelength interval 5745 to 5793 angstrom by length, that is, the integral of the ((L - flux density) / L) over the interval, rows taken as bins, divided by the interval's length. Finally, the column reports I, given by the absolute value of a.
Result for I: 0.04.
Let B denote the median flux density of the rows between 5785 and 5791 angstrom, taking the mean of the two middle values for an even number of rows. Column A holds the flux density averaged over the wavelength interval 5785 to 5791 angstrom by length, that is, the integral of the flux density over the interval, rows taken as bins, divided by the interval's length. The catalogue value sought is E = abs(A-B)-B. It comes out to -4.39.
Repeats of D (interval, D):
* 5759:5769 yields 0.28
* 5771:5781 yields 0.16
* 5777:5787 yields 0.31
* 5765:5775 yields 0.21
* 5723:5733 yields 0.22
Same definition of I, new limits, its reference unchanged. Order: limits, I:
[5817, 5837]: 0.00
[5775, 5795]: 0.05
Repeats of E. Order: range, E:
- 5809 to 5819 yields -4.58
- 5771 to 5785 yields -4.57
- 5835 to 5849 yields -4.87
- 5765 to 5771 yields -4.56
